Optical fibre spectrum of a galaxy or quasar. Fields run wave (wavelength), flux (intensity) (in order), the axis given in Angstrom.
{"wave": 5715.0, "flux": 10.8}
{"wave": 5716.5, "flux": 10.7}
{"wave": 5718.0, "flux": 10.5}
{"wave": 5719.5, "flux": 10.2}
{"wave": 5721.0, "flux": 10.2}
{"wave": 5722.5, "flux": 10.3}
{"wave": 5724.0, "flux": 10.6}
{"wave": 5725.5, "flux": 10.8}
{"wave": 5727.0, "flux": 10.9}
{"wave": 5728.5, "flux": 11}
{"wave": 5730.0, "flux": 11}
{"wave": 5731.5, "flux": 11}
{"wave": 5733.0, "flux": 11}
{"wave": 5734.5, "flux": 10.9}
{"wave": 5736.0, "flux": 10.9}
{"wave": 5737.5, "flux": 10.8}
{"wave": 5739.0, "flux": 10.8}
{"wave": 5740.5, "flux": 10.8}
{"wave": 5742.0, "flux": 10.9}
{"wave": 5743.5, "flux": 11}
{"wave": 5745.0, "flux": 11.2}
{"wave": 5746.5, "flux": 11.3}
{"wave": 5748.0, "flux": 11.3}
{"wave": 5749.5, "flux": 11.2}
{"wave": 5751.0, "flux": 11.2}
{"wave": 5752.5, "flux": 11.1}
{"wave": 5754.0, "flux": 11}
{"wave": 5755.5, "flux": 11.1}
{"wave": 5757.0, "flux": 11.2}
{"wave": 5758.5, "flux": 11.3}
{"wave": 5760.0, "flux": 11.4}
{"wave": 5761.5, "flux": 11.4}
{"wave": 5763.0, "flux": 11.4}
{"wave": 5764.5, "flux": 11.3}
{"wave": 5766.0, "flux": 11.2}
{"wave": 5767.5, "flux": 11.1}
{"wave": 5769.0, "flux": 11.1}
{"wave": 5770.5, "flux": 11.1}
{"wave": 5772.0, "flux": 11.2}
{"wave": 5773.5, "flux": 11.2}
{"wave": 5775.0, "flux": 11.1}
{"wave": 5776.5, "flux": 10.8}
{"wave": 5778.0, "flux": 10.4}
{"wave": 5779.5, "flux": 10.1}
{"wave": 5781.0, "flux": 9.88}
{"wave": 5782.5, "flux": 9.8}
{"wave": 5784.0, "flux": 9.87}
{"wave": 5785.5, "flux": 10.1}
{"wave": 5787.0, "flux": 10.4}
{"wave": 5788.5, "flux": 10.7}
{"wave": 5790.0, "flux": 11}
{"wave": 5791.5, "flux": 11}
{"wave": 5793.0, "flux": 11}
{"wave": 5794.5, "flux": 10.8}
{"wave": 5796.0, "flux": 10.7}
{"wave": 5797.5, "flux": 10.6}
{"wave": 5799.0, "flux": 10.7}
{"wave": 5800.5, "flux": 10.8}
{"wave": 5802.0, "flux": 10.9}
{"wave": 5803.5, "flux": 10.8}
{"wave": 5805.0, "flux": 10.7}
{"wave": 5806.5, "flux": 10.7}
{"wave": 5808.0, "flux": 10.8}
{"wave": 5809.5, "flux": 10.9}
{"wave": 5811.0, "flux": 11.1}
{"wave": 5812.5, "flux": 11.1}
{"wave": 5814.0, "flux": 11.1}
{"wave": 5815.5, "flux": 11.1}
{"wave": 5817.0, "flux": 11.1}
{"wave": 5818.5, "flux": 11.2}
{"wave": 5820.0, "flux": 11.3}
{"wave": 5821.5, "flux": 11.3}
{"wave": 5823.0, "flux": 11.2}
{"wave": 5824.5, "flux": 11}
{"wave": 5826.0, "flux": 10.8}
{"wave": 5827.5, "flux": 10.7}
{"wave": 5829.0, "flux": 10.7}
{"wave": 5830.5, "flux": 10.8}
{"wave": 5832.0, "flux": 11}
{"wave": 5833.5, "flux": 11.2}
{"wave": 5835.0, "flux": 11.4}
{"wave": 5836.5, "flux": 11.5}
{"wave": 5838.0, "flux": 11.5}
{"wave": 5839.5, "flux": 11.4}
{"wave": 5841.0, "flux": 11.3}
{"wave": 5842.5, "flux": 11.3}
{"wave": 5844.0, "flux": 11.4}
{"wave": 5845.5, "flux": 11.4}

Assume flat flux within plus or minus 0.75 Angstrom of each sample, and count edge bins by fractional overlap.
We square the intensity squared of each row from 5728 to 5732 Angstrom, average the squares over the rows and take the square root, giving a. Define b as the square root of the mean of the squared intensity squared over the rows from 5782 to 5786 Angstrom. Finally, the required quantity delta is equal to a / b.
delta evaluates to 1.23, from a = 121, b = 99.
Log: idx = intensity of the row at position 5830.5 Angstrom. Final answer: 10.8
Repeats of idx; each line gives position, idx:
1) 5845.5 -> 11.4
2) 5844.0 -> 11.4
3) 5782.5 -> 9.8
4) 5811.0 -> 11.1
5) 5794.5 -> 10.8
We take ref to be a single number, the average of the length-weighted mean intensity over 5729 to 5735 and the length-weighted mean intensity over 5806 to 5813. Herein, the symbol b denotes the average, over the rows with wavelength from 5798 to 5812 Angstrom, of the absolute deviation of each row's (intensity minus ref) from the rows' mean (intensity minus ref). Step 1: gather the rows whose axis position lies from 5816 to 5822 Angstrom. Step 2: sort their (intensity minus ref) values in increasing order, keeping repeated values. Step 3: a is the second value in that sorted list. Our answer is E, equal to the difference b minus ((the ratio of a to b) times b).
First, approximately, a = 0.2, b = 0.10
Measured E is -0.2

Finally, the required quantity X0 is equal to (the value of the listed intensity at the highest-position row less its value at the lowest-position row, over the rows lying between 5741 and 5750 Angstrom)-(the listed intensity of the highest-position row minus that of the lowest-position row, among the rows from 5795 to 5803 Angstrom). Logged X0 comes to 0.10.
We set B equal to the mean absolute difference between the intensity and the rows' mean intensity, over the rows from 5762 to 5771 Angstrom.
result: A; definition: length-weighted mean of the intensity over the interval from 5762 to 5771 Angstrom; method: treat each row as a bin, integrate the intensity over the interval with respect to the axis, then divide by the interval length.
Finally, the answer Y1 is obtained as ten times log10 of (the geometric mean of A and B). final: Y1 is 0.2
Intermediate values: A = 11.2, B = 0.10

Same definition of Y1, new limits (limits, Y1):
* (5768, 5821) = 2.6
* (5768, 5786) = 3.7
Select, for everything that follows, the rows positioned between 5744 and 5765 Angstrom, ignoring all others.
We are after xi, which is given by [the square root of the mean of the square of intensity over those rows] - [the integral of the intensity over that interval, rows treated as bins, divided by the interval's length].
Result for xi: 0.0042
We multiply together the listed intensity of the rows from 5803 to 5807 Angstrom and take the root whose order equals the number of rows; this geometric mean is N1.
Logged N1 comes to 10.73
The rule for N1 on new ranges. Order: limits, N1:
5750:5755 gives 11.10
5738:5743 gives 10.83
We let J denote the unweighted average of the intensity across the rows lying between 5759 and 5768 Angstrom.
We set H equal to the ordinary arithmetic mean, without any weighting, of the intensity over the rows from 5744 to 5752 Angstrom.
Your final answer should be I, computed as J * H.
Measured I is 127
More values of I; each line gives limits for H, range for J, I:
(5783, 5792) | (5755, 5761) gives 118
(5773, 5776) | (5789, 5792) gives 123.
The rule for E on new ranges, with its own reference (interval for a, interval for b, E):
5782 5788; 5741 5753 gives 1.2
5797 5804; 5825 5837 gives 0.5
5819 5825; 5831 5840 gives -0.1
